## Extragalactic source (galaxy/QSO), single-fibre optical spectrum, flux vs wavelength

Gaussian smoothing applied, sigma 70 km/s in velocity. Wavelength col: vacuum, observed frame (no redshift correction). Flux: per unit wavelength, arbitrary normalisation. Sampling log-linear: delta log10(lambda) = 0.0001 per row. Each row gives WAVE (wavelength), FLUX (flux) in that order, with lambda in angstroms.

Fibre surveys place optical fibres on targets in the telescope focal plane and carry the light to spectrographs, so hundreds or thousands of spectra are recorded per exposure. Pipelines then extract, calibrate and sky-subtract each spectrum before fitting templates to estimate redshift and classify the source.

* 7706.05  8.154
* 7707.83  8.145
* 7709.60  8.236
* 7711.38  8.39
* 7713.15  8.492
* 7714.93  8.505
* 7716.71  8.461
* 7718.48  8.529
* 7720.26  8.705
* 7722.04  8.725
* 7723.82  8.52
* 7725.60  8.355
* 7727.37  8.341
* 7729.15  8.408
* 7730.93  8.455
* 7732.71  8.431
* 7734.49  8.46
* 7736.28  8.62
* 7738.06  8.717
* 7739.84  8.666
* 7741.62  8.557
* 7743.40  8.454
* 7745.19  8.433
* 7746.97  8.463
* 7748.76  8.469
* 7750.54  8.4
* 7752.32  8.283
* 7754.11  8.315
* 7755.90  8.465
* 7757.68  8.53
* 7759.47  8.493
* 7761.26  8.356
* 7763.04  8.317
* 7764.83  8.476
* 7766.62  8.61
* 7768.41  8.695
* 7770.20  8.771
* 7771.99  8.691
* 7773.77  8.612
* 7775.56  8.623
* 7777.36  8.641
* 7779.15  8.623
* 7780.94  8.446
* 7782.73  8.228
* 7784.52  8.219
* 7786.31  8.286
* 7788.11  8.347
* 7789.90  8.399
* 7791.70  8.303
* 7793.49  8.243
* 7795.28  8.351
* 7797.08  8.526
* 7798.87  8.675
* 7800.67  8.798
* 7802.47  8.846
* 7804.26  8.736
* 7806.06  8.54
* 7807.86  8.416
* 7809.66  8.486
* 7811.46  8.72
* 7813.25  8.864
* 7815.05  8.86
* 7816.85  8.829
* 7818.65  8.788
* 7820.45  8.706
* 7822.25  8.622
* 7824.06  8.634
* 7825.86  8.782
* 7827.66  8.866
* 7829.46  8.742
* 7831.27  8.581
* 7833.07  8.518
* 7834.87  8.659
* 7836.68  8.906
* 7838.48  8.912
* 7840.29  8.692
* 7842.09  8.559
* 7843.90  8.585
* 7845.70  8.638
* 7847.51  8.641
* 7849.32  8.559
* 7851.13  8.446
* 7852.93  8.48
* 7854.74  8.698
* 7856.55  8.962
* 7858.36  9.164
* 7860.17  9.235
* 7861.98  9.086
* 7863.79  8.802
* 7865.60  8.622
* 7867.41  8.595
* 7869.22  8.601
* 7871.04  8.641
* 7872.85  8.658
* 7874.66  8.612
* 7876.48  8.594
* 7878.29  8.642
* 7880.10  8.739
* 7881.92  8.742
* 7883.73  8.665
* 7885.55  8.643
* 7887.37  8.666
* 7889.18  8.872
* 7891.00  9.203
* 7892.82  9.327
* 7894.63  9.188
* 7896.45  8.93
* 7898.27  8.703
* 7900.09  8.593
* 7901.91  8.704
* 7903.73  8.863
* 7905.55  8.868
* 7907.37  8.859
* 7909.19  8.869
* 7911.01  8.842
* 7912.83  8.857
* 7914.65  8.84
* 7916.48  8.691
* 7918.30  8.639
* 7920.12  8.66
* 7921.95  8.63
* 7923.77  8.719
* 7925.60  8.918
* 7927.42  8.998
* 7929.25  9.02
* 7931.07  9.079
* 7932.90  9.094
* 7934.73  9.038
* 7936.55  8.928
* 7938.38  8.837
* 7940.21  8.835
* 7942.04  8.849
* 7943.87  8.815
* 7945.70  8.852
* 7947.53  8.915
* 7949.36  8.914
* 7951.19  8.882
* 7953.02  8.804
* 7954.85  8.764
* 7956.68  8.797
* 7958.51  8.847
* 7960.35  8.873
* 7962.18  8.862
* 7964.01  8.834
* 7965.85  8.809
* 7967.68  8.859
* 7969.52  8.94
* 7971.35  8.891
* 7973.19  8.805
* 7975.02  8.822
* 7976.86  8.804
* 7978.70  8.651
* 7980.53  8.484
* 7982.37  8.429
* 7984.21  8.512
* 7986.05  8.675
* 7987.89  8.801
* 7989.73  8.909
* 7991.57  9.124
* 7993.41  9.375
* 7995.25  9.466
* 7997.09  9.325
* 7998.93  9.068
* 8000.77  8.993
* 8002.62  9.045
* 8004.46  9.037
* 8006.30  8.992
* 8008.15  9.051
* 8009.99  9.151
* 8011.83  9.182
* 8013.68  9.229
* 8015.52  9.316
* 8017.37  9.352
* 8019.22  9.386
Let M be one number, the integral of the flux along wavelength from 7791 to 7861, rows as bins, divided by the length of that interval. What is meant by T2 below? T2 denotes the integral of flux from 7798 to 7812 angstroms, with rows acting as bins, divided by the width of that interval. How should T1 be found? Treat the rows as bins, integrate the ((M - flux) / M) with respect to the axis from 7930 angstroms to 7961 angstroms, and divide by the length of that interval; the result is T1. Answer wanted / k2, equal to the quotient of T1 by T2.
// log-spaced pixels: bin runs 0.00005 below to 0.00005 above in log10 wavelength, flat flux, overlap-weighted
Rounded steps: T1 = -0.02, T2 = 8.64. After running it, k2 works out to -0.003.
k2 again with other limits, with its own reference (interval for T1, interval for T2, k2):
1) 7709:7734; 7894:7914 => 0.003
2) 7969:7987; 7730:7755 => 0.000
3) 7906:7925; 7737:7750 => -0.001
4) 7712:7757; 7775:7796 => 0.003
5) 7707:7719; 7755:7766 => 0.004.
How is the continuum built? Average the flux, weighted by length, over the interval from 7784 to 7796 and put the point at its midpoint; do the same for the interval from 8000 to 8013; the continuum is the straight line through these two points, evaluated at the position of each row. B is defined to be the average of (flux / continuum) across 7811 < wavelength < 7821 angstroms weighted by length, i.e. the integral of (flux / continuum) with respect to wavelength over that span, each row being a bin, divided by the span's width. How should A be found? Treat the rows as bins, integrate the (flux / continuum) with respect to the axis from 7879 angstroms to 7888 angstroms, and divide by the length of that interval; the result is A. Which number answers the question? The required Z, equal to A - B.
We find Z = -0.043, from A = 1.01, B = 1.05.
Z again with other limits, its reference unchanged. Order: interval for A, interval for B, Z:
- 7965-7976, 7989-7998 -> -0.035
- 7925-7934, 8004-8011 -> 0.026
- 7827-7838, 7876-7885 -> 0.024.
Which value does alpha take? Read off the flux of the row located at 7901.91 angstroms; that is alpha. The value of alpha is 8.704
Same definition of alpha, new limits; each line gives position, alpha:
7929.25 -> 9.02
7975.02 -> 8.822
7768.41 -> 8.695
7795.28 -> 8.351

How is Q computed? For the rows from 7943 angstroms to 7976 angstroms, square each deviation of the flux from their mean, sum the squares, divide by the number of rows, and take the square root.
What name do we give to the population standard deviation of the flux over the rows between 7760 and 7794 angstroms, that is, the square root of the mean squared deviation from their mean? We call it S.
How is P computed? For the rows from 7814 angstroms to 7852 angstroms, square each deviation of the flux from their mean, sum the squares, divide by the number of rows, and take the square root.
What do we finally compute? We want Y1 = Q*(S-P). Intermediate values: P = 0.130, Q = 0.05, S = 0.18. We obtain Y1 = 0.002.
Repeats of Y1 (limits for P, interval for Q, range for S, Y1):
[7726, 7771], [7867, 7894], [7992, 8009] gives 0.010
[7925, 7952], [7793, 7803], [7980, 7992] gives 0.033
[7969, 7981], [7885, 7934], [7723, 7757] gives -0.006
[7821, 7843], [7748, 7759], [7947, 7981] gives -0.003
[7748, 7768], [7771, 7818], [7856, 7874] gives 0.029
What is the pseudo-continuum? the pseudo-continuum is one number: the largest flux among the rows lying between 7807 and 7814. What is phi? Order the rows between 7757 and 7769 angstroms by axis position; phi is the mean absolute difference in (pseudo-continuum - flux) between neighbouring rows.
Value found 0.10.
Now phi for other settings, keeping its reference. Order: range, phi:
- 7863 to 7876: 0.05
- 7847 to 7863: 0.14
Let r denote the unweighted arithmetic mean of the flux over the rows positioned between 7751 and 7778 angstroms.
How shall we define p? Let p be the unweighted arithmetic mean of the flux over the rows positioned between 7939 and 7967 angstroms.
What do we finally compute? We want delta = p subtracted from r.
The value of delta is -0.3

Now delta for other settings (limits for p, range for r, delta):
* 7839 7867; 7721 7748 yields -0.2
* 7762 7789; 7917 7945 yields 0.4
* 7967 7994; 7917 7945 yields 0.1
